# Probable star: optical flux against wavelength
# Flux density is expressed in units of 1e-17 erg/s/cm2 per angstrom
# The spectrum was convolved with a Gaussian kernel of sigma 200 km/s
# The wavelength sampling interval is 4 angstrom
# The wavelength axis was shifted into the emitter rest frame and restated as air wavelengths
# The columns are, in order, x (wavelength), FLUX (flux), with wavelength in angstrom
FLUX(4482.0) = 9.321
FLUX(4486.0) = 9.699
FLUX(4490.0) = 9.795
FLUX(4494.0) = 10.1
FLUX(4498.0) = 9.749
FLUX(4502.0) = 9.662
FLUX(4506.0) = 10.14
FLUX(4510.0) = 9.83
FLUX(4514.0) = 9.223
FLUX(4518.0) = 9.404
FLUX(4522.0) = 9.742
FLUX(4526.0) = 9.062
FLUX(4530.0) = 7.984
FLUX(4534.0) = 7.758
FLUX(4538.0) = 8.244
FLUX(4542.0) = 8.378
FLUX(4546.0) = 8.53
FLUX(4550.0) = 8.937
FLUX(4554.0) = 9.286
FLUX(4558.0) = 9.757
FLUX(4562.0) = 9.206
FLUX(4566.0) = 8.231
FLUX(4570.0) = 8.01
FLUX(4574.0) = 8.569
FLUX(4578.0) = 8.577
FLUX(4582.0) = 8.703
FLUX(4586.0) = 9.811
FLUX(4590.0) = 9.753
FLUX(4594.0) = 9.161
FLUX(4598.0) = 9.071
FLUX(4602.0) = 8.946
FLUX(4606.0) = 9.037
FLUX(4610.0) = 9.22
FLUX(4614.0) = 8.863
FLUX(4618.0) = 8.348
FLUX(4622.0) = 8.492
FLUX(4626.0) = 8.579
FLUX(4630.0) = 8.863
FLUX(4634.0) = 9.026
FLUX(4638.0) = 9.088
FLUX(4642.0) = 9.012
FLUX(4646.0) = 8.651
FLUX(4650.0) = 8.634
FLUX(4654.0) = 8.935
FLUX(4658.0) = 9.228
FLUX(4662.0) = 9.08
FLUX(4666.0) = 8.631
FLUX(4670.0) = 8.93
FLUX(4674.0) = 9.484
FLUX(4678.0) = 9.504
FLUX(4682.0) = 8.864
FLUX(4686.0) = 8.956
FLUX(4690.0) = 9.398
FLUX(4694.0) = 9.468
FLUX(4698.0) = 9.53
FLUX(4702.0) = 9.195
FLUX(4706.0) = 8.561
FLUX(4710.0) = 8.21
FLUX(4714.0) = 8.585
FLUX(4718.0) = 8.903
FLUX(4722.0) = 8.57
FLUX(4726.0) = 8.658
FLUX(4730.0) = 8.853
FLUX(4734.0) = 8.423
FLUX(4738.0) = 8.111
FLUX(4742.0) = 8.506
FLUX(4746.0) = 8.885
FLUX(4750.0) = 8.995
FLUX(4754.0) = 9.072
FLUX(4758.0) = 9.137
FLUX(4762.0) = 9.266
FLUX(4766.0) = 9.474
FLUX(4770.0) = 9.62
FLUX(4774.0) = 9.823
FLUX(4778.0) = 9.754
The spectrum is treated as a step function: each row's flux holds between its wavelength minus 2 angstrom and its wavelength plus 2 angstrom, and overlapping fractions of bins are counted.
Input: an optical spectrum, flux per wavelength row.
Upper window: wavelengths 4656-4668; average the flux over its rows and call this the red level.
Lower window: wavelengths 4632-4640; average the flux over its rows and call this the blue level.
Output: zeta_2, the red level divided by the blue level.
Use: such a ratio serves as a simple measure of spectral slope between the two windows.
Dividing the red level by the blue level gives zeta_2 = 0.99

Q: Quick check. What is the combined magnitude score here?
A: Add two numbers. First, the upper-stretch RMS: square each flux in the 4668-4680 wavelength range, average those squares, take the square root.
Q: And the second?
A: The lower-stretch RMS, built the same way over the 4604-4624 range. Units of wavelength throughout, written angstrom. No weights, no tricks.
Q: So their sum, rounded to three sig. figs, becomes 18.1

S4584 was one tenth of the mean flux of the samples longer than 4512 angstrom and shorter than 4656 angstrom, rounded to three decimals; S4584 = 0.886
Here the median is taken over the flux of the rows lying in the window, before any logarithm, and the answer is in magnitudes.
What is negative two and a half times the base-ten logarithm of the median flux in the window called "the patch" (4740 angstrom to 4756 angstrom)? -2.38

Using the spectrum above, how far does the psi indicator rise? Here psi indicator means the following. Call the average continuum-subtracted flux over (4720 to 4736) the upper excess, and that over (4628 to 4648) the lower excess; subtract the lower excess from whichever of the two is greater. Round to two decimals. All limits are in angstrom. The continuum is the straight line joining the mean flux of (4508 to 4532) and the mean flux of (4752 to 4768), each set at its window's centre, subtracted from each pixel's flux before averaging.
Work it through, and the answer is 0.00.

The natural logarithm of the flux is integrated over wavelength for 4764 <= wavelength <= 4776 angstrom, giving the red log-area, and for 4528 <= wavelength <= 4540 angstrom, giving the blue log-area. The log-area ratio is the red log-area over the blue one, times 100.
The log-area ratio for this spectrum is 109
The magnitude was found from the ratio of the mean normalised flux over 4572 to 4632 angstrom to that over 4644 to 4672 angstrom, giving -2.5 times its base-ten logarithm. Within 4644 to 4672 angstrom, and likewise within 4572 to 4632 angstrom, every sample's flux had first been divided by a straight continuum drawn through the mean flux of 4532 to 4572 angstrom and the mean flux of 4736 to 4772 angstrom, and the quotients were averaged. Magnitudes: -0.021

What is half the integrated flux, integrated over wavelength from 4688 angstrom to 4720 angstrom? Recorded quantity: 144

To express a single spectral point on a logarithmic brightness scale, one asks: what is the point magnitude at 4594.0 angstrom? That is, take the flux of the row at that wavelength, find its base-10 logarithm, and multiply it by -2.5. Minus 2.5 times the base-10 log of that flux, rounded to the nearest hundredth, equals -2.40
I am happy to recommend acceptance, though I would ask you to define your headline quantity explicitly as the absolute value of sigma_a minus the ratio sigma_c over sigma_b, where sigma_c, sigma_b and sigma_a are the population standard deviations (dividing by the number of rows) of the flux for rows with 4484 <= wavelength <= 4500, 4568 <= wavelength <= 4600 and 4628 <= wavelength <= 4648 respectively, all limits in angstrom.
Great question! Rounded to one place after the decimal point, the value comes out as 0.1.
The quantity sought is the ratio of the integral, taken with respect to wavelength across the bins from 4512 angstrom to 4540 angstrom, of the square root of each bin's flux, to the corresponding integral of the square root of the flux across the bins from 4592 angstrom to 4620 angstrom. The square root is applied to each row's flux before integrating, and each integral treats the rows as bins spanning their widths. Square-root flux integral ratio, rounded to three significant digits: 0.989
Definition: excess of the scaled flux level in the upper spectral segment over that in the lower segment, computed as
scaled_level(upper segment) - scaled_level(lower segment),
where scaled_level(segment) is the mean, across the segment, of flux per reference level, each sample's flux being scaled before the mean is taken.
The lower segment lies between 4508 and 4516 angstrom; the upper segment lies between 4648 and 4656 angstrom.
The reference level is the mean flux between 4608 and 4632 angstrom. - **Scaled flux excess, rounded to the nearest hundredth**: -0.09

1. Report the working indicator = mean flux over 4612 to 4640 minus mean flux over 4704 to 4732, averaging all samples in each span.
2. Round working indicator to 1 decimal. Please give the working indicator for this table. 0.1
